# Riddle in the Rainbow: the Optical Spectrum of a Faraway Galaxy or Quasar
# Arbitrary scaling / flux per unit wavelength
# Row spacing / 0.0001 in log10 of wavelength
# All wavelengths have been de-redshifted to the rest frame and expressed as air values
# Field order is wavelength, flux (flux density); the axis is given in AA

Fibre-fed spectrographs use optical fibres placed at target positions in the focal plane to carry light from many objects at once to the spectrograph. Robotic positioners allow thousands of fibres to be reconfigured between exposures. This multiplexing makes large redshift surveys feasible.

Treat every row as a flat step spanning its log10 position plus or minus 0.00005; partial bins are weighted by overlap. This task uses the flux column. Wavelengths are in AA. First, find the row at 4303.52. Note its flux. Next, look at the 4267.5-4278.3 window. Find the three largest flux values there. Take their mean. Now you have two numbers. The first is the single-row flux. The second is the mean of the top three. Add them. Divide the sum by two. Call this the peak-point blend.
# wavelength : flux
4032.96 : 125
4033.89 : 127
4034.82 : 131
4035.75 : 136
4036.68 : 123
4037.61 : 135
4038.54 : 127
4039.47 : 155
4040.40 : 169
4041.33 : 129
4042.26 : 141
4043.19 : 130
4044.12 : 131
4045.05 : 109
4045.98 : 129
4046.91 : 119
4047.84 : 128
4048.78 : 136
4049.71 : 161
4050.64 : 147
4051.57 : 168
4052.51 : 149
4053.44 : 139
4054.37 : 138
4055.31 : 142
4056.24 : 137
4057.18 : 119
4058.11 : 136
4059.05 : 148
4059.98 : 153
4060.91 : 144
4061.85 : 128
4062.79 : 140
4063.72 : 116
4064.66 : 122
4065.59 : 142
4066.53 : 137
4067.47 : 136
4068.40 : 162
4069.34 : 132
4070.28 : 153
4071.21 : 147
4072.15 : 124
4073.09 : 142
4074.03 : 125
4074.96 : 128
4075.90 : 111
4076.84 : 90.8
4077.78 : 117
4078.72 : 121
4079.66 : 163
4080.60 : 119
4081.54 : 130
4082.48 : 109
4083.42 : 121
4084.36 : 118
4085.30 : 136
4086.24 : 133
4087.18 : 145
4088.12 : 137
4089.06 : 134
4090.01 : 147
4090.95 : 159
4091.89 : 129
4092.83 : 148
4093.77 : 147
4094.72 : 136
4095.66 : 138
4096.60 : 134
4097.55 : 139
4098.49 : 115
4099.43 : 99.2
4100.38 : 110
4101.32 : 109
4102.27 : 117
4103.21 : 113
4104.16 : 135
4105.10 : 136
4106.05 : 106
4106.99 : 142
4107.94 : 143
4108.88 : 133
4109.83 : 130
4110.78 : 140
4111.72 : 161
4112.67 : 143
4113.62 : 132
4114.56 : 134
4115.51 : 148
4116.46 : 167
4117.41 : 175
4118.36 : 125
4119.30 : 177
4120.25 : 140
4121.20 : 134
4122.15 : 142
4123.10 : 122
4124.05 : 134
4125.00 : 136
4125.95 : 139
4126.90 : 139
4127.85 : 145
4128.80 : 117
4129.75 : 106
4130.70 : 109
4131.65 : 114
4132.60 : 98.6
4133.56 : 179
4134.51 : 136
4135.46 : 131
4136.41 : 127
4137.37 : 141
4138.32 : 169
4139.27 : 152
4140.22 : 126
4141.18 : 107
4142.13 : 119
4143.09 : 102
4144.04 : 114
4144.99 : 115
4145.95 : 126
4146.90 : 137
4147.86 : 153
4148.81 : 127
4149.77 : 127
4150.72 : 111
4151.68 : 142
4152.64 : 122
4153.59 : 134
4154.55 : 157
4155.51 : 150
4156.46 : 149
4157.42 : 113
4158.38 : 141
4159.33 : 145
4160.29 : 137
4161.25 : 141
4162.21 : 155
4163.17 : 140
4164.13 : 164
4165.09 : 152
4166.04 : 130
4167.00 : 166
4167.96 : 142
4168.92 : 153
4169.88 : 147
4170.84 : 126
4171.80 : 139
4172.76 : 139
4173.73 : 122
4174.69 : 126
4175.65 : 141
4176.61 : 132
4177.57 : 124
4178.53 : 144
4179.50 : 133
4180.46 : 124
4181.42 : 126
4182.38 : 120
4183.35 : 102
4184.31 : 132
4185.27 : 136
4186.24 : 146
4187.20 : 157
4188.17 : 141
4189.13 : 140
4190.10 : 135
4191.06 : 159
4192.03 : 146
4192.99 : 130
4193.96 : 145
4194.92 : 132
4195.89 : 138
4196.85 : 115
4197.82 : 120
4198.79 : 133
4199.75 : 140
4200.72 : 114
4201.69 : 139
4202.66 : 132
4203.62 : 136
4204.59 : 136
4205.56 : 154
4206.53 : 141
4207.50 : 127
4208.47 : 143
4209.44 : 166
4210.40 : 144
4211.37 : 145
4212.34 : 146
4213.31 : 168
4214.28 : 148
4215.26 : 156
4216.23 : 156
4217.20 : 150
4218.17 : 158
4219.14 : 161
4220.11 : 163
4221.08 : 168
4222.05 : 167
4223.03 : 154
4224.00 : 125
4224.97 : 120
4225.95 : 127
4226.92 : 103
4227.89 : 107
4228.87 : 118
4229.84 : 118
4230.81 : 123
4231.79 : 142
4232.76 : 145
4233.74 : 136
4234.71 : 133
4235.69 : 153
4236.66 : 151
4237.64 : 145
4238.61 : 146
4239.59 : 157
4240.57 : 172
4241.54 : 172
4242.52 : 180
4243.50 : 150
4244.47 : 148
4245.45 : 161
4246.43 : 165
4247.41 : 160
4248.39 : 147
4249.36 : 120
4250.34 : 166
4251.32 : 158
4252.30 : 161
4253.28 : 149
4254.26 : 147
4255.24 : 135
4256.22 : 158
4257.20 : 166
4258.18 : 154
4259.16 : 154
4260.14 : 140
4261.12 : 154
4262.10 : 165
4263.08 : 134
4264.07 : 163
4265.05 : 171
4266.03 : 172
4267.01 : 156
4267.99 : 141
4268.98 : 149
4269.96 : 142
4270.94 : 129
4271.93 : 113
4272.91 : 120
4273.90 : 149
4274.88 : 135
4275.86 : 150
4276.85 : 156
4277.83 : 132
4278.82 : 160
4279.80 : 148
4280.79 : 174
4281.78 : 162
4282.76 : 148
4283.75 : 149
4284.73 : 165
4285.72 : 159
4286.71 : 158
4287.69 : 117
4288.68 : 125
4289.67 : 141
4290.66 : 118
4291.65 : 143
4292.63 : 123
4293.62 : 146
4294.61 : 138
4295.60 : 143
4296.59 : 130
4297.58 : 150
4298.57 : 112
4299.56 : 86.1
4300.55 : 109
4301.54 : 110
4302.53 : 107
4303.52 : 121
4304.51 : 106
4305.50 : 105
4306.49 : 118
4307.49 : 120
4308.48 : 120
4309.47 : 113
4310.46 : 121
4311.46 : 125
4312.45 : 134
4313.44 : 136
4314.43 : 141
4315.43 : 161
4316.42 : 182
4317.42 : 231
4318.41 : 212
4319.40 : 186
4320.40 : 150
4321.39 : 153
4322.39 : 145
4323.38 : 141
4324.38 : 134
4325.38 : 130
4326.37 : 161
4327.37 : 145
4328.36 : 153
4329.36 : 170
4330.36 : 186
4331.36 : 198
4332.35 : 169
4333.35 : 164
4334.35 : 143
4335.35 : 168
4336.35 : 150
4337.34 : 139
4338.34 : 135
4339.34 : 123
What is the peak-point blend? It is 136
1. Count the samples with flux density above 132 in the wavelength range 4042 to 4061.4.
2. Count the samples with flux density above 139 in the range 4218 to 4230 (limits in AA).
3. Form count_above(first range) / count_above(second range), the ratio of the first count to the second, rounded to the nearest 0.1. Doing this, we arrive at 2.3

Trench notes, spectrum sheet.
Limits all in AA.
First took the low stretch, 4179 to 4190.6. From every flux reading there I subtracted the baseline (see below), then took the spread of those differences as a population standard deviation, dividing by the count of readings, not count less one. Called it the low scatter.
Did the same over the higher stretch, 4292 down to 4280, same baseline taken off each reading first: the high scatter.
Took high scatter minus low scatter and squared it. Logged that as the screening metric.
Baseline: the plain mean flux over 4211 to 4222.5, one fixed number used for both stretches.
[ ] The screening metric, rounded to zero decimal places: 20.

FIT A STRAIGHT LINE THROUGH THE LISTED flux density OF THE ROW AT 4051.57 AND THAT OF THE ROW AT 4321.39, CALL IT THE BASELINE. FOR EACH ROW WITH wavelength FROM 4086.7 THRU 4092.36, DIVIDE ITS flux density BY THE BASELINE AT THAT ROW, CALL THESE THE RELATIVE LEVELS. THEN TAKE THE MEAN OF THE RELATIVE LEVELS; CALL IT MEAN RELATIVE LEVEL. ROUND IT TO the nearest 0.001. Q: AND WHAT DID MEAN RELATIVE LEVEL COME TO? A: 0.855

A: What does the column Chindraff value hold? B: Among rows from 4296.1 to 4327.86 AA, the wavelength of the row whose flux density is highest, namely 4317.42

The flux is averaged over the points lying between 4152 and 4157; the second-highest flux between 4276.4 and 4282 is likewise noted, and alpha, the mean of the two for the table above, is 152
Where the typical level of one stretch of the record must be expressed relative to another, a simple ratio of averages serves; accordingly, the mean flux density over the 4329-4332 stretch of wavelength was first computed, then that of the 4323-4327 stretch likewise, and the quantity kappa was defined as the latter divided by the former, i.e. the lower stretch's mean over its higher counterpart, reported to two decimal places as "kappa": 0.77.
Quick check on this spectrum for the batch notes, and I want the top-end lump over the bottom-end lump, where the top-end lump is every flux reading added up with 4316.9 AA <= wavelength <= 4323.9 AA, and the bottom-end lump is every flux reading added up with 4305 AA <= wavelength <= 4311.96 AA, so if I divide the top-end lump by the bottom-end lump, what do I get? 1.48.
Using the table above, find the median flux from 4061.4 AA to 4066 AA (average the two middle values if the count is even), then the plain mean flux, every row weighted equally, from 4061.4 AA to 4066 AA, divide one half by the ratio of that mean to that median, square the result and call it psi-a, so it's 0.244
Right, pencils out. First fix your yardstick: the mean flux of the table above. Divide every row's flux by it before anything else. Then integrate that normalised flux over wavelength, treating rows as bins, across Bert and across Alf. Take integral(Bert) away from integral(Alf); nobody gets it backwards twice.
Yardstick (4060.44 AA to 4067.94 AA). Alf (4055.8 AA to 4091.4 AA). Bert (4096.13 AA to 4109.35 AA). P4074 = 23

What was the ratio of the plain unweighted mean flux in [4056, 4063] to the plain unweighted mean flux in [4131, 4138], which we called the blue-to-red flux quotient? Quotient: 1.04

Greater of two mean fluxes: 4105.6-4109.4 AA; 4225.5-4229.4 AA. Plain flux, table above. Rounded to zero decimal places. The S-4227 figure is 131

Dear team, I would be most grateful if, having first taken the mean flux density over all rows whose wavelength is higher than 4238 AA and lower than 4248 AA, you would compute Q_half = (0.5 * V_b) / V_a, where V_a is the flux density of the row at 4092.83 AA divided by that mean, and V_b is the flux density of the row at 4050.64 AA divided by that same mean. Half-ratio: 0.497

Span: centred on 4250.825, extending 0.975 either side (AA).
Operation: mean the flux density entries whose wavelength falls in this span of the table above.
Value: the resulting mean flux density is 162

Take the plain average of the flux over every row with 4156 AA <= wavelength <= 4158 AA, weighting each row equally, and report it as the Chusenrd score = 131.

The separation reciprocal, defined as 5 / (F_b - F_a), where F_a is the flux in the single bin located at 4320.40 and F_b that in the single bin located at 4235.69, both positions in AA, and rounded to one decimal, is 1.7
